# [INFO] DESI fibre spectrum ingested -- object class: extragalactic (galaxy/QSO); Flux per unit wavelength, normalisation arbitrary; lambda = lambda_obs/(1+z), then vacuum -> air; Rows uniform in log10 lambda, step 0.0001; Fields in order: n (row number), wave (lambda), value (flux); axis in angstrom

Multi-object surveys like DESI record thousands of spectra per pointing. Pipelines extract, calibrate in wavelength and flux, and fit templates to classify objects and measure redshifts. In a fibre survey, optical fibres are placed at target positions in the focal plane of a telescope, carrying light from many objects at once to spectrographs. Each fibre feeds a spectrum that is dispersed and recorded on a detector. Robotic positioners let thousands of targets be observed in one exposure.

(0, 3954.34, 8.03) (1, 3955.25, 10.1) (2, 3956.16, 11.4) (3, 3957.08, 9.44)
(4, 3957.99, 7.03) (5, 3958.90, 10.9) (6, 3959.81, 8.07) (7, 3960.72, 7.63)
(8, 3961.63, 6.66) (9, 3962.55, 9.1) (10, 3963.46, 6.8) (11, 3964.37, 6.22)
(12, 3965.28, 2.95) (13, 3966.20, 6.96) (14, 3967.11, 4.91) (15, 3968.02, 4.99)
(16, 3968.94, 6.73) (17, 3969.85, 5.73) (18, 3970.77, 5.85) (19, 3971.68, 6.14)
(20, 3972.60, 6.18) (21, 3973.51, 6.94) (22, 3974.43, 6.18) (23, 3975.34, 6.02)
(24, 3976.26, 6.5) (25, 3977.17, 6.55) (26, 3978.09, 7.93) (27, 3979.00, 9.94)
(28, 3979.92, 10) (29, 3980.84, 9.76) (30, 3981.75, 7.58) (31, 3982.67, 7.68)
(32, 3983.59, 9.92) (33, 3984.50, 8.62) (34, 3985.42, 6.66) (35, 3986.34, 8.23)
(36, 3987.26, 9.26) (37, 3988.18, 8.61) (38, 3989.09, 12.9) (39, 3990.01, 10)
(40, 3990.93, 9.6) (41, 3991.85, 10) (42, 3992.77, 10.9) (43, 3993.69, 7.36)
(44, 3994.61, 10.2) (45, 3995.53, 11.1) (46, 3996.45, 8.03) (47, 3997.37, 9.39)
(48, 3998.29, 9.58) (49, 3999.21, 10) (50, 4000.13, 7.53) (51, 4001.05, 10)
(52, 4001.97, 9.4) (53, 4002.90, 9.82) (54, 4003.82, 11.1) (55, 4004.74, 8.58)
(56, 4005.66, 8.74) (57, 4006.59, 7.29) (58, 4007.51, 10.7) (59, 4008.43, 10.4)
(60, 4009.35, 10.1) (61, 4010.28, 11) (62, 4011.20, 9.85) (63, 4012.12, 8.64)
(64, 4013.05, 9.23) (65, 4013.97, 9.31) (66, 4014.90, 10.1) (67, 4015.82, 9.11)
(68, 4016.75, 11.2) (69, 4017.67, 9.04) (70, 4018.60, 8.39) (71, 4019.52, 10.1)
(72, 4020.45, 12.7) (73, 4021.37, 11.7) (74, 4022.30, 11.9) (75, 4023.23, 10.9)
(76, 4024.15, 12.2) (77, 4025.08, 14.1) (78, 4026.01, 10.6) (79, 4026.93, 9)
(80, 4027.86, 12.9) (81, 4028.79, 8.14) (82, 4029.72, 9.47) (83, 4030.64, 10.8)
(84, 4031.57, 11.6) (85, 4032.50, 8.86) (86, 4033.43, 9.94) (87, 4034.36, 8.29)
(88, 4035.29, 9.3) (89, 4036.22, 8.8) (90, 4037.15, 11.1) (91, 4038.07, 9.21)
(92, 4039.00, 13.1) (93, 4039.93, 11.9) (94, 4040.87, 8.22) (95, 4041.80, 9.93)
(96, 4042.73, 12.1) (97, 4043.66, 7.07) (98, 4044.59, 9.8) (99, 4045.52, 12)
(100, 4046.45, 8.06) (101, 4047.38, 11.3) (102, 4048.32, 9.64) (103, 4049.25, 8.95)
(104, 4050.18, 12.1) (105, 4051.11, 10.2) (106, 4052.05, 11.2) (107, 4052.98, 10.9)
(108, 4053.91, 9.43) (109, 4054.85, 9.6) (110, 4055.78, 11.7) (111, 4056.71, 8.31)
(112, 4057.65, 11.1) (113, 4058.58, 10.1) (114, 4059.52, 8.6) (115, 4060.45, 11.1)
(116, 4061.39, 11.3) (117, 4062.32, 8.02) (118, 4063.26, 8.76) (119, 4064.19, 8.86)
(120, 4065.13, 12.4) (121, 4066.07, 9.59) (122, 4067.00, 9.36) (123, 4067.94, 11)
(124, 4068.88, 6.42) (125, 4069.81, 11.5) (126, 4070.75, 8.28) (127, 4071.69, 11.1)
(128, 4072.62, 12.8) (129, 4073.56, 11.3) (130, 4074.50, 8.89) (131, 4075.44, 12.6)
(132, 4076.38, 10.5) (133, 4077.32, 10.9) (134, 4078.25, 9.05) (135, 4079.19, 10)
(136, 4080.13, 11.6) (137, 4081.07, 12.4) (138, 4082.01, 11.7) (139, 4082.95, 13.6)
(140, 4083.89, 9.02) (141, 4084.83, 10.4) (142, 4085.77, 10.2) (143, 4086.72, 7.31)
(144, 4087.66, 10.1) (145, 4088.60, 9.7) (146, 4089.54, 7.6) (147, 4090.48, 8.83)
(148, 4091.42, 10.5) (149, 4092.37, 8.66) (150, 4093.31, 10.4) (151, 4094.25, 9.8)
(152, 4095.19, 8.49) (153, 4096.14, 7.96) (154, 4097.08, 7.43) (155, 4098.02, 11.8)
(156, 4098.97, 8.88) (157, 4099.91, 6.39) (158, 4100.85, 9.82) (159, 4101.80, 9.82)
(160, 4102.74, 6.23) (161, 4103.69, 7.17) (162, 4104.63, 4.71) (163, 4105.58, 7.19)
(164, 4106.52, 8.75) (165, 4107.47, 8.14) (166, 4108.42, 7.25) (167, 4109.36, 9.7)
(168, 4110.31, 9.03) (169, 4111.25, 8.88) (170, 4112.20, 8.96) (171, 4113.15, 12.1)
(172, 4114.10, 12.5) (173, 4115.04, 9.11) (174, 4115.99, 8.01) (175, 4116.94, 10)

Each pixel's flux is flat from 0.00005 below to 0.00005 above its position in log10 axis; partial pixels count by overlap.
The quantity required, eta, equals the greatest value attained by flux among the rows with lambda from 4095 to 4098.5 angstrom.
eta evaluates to 11.8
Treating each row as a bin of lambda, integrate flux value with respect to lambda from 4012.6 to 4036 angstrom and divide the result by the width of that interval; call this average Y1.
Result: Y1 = 10.3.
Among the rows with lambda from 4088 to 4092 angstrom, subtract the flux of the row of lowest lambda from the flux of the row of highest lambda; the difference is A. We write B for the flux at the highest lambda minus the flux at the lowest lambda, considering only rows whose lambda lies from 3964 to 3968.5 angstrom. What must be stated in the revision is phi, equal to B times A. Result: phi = -1.0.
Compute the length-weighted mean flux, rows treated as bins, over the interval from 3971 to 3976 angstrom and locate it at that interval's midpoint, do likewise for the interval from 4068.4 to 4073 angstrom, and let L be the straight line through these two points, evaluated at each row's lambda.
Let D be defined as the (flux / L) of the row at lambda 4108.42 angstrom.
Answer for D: 0.6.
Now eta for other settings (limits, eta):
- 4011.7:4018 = 11.2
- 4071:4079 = 12.8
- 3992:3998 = 11.1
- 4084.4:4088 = 10.4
